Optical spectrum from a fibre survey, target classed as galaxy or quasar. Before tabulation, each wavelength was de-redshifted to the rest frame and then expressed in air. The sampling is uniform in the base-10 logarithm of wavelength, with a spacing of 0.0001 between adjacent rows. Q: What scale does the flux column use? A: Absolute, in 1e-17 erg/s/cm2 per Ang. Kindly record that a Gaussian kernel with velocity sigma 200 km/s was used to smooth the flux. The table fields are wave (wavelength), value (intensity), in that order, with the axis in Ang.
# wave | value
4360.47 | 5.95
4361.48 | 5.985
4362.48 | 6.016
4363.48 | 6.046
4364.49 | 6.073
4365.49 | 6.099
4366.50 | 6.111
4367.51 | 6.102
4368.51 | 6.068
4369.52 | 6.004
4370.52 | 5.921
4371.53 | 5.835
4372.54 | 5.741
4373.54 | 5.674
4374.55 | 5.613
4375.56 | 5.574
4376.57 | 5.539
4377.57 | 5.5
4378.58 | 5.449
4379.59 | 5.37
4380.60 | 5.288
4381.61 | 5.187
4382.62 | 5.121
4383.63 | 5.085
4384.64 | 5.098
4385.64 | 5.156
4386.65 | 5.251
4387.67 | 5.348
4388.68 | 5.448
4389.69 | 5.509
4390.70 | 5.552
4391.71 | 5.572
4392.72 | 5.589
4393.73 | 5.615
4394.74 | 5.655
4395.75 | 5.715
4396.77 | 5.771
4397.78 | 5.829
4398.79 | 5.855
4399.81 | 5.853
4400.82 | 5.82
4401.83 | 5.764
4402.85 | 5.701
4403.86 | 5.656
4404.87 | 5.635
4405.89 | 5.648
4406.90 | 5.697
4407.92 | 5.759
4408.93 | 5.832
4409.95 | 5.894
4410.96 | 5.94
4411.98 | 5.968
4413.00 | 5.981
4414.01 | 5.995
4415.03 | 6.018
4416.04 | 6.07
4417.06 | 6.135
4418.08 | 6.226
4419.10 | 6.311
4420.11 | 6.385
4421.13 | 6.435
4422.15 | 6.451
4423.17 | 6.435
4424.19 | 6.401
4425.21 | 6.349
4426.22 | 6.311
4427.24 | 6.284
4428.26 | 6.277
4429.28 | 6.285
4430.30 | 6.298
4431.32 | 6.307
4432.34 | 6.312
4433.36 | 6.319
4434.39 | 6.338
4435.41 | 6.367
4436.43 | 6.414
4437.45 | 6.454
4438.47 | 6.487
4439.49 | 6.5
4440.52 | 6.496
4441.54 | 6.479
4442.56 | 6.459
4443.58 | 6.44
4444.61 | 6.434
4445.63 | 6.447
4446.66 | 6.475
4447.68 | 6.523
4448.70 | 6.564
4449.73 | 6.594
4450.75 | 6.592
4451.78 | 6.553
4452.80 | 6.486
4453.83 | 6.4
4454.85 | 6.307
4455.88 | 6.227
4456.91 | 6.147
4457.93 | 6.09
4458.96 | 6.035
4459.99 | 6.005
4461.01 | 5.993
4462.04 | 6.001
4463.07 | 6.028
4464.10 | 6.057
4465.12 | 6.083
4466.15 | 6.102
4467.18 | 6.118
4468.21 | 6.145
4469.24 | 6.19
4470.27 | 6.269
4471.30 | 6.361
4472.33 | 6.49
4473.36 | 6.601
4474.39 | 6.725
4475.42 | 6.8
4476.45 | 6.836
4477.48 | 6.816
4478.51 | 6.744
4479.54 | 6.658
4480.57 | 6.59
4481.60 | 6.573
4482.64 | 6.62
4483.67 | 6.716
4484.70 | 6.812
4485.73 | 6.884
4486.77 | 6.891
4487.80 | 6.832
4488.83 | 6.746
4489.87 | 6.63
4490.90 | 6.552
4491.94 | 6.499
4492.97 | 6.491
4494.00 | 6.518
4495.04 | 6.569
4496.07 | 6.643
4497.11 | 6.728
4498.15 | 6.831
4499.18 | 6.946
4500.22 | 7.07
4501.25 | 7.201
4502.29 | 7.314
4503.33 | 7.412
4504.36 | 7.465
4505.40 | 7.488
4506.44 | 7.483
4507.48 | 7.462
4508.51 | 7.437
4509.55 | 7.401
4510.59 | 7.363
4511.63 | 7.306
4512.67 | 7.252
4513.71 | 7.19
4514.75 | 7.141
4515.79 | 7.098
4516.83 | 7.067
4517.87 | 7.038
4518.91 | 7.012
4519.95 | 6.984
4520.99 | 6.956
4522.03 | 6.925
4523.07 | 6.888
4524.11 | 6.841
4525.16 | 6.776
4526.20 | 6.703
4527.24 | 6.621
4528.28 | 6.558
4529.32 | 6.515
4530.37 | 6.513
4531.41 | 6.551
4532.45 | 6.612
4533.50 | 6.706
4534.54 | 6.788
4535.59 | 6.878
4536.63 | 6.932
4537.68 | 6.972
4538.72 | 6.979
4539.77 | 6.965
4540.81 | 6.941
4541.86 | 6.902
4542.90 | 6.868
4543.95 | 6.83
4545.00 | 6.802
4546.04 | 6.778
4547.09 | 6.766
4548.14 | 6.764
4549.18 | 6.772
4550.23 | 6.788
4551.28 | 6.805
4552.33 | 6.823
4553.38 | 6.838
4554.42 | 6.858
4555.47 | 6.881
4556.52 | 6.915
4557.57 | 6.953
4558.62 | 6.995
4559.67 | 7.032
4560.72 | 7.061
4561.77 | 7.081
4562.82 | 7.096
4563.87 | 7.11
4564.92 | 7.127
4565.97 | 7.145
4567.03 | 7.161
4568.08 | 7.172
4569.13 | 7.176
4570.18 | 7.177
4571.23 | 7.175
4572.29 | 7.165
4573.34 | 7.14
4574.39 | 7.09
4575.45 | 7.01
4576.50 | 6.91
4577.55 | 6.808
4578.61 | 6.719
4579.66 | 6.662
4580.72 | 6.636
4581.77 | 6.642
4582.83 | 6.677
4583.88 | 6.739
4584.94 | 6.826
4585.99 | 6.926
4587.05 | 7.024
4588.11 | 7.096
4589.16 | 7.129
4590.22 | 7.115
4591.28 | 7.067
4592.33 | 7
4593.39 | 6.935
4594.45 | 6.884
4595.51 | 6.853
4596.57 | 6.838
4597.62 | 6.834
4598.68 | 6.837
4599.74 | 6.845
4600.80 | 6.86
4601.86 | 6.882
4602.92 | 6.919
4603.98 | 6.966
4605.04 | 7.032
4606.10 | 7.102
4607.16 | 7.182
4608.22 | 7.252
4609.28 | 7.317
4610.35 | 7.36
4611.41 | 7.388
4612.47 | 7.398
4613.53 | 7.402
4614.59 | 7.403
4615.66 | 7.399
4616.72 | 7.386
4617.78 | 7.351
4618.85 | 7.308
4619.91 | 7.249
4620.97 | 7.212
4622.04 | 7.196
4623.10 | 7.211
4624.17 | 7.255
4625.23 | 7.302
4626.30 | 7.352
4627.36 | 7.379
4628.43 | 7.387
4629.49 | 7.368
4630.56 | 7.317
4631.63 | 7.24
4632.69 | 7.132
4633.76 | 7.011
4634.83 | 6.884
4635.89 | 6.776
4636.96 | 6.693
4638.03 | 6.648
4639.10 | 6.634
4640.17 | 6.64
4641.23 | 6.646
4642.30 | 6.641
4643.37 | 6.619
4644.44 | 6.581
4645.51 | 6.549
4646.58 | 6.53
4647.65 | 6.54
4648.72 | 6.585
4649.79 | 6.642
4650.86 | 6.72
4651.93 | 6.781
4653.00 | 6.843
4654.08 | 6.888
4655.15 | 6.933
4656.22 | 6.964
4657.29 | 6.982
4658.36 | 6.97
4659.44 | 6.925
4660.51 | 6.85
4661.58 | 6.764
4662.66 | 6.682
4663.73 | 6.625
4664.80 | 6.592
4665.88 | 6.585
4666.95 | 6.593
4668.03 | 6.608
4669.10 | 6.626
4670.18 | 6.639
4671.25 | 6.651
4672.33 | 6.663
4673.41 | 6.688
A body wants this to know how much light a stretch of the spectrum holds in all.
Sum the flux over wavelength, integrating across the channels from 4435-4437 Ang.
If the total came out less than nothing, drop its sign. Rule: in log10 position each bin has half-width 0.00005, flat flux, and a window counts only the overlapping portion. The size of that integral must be 13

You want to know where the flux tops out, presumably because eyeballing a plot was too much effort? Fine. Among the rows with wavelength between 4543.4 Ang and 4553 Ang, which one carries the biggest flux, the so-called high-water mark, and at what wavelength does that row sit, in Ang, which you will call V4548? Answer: 4543.95 Ang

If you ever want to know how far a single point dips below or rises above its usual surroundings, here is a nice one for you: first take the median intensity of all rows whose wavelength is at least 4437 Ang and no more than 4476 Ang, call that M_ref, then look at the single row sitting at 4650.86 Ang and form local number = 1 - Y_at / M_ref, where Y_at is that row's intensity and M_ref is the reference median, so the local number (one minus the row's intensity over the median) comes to -0.044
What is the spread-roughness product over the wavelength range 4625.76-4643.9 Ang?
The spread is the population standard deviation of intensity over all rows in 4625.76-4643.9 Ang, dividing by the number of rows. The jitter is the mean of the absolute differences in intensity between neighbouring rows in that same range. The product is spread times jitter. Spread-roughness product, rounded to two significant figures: 0.016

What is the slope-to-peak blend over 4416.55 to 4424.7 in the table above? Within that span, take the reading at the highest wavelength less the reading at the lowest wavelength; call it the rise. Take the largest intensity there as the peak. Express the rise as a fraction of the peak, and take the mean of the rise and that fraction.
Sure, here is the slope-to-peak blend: 0.15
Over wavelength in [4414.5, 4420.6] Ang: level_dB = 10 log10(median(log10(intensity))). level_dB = -1.02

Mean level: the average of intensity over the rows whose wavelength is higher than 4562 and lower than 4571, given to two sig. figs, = 7.1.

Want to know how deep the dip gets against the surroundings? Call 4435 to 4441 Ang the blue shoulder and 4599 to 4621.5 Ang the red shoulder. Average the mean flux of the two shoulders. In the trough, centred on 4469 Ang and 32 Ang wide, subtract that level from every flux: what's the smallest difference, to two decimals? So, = -0.83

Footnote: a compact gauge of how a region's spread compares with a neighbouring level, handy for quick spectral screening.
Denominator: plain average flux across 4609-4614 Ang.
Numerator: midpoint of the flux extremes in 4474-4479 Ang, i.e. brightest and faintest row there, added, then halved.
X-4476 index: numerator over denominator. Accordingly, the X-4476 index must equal 0.92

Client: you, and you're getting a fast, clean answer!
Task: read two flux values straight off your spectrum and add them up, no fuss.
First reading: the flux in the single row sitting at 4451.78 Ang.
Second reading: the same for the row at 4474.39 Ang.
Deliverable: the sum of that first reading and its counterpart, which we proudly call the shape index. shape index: 13.3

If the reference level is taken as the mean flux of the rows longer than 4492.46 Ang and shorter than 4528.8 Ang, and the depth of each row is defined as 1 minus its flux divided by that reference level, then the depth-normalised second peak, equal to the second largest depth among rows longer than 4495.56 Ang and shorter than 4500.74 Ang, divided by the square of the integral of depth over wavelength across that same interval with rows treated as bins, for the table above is 2.2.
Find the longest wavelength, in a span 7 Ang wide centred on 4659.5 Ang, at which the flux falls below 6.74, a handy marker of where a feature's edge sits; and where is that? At 4662.66 Ang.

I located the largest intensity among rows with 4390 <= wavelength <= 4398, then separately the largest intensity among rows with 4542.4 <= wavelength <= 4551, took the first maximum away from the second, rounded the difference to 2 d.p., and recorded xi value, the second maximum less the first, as 1.04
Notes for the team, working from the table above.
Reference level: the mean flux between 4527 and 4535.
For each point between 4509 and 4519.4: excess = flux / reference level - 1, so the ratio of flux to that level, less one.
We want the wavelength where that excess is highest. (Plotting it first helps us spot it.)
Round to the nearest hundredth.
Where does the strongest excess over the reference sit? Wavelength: 4509.55 Ang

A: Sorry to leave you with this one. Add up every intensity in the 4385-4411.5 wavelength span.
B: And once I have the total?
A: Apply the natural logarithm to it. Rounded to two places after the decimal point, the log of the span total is 4.99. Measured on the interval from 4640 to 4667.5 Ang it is 5.16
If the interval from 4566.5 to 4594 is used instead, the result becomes 5.20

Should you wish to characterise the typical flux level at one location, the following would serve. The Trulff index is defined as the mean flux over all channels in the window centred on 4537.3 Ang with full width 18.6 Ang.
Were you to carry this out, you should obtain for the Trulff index 6.78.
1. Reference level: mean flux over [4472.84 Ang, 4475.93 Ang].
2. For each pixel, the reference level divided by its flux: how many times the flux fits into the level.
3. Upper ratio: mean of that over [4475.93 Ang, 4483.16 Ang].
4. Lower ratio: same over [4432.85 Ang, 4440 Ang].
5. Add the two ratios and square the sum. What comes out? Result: 4.20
